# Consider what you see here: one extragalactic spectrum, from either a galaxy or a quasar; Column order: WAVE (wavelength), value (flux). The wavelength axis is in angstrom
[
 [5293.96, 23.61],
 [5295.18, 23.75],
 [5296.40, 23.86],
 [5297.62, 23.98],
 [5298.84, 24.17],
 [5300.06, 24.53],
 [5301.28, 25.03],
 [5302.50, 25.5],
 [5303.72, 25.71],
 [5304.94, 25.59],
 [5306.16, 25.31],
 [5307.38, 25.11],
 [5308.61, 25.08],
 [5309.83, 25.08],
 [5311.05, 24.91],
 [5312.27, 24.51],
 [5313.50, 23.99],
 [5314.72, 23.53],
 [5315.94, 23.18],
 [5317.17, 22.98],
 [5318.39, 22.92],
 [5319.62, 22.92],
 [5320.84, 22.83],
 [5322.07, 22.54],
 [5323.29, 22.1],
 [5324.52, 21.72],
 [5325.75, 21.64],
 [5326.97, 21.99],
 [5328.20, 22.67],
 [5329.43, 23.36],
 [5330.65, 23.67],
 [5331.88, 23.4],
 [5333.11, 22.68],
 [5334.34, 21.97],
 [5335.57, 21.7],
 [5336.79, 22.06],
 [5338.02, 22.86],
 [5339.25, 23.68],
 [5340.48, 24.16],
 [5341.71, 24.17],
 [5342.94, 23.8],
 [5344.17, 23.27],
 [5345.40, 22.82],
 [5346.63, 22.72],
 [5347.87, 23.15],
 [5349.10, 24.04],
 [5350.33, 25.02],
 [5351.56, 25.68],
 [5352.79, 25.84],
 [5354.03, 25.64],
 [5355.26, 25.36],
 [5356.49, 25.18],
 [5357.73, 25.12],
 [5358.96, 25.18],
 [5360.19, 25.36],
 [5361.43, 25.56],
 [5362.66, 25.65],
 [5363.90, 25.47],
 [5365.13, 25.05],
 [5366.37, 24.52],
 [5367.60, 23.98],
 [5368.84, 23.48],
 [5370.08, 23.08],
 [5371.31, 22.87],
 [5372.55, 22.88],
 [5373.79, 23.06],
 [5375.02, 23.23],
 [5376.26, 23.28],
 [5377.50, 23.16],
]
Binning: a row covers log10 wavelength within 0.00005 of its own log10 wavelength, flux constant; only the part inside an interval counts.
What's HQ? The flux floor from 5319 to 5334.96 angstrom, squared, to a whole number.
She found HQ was 468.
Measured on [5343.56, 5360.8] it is 516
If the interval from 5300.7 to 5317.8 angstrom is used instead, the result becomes 528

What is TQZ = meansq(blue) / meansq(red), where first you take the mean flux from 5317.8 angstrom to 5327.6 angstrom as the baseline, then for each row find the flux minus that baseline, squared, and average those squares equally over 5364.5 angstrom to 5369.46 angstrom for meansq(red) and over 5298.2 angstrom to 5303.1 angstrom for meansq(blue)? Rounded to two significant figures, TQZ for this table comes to 1.6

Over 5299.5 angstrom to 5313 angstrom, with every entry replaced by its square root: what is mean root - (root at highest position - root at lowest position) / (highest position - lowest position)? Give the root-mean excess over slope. 5.01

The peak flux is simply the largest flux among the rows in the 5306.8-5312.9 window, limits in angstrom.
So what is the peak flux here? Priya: 25.11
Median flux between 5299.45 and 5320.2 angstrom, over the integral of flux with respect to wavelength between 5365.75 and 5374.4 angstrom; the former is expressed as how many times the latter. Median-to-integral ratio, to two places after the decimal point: 0.12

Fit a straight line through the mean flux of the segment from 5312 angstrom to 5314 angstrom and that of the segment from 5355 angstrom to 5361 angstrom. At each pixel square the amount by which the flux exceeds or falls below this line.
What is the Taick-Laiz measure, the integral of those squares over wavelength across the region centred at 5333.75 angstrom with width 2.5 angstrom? 14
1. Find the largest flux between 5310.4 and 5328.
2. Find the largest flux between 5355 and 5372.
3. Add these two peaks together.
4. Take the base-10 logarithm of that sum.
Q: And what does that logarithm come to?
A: 1.704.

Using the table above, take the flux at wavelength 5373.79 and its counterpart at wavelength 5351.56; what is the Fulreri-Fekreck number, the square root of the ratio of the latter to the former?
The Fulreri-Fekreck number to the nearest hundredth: 1.06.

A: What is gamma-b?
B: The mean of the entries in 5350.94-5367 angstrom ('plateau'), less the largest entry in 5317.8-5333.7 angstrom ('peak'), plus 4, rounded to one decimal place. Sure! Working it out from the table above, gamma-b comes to 5.7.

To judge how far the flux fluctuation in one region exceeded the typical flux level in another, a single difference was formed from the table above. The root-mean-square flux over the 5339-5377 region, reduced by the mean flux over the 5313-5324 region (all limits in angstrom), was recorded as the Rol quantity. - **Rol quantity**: 1.3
